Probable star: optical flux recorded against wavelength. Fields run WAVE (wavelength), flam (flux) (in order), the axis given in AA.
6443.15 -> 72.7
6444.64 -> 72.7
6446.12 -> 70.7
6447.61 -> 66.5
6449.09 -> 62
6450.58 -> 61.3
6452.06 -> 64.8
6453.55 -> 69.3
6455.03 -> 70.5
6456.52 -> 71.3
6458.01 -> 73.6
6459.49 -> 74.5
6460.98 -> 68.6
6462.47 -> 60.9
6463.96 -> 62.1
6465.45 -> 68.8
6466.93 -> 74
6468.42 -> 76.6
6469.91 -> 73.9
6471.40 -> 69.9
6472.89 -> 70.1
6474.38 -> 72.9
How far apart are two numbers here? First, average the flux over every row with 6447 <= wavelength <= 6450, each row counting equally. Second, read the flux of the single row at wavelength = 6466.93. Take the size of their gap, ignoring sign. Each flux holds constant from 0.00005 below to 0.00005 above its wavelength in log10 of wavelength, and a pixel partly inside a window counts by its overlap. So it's 10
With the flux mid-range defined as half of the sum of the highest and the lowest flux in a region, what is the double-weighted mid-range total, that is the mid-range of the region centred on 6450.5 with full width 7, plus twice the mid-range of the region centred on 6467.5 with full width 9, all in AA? 204.0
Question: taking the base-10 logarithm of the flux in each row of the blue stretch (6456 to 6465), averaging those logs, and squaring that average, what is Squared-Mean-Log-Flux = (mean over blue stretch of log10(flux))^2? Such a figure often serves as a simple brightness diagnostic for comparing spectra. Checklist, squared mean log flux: 3.36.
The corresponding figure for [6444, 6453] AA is 3.32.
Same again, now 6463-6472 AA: 3.42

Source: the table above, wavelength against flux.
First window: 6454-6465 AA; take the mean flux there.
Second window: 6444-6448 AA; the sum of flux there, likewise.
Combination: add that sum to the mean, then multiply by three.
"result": 836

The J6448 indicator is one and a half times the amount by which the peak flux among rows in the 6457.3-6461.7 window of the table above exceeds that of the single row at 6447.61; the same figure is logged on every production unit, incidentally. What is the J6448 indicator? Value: 12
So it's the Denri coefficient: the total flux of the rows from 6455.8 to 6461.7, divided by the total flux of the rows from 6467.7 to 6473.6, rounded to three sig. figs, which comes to 0.991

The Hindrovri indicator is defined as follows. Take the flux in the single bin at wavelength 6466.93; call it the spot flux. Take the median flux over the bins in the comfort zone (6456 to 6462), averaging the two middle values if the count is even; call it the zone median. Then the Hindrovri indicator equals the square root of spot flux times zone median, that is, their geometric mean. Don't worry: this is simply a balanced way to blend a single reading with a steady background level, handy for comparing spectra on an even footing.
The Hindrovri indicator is 73.2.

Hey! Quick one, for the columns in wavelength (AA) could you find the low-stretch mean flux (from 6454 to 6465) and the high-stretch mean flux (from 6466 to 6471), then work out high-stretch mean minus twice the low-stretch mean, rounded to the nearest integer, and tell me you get -63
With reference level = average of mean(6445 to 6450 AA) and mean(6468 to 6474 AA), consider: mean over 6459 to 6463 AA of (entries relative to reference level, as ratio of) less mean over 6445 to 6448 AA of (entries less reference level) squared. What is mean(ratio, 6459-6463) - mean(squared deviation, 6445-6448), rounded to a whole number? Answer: -4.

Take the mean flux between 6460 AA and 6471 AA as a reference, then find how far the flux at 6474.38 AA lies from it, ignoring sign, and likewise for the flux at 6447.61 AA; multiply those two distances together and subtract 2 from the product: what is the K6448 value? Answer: 8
